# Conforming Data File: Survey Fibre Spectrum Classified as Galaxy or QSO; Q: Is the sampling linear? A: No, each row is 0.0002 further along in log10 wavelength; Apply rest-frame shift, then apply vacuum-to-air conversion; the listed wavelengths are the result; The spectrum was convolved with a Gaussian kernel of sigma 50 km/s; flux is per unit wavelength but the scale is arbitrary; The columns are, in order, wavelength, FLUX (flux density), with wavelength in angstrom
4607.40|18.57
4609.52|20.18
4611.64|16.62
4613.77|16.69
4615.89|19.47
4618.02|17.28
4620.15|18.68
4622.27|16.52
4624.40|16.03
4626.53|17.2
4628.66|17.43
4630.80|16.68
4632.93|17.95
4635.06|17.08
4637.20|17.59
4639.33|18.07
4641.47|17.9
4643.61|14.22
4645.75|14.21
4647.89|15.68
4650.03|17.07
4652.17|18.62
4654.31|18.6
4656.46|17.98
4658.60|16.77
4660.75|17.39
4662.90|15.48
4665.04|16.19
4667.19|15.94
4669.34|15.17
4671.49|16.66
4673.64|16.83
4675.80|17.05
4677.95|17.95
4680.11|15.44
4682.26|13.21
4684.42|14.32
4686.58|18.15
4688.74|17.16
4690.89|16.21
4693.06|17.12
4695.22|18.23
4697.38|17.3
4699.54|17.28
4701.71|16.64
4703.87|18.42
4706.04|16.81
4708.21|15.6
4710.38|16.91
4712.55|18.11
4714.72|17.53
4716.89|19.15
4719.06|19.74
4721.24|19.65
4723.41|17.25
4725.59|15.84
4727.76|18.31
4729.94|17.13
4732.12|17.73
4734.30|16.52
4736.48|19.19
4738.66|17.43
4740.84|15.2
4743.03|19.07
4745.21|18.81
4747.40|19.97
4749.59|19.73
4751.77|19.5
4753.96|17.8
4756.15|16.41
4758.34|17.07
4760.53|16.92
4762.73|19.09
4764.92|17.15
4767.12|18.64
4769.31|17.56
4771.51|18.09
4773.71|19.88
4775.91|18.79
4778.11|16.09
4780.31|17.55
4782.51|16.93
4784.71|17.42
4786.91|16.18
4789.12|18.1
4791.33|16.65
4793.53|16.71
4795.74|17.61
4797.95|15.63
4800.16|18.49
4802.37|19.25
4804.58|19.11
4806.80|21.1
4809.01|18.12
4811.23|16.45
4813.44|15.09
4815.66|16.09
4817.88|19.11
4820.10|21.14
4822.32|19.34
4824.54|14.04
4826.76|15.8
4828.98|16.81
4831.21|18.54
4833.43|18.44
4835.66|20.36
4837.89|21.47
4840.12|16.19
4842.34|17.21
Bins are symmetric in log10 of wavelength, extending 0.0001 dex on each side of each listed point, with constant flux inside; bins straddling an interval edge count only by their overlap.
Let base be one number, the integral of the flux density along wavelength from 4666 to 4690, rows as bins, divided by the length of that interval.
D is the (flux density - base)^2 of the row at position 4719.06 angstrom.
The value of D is 13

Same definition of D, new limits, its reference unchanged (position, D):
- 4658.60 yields 0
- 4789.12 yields 4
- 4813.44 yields 1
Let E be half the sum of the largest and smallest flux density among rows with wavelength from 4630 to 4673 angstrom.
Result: 16.4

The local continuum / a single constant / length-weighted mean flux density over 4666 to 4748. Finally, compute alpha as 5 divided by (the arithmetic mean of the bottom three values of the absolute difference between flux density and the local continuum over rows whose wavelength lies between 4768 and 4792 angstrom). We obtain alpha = 18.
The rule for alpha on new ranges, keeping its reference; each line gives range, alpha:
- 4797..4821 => 5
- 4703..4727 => 23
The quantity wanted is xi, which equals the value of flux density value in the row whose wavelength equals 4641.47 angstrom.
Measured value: 17.9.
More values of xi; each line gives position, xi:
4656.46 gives 17.98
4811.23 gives 16.45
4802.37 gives 19.25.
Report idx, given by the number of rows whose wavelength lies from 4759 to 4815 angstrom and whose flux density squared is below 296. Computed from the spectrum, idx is 10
